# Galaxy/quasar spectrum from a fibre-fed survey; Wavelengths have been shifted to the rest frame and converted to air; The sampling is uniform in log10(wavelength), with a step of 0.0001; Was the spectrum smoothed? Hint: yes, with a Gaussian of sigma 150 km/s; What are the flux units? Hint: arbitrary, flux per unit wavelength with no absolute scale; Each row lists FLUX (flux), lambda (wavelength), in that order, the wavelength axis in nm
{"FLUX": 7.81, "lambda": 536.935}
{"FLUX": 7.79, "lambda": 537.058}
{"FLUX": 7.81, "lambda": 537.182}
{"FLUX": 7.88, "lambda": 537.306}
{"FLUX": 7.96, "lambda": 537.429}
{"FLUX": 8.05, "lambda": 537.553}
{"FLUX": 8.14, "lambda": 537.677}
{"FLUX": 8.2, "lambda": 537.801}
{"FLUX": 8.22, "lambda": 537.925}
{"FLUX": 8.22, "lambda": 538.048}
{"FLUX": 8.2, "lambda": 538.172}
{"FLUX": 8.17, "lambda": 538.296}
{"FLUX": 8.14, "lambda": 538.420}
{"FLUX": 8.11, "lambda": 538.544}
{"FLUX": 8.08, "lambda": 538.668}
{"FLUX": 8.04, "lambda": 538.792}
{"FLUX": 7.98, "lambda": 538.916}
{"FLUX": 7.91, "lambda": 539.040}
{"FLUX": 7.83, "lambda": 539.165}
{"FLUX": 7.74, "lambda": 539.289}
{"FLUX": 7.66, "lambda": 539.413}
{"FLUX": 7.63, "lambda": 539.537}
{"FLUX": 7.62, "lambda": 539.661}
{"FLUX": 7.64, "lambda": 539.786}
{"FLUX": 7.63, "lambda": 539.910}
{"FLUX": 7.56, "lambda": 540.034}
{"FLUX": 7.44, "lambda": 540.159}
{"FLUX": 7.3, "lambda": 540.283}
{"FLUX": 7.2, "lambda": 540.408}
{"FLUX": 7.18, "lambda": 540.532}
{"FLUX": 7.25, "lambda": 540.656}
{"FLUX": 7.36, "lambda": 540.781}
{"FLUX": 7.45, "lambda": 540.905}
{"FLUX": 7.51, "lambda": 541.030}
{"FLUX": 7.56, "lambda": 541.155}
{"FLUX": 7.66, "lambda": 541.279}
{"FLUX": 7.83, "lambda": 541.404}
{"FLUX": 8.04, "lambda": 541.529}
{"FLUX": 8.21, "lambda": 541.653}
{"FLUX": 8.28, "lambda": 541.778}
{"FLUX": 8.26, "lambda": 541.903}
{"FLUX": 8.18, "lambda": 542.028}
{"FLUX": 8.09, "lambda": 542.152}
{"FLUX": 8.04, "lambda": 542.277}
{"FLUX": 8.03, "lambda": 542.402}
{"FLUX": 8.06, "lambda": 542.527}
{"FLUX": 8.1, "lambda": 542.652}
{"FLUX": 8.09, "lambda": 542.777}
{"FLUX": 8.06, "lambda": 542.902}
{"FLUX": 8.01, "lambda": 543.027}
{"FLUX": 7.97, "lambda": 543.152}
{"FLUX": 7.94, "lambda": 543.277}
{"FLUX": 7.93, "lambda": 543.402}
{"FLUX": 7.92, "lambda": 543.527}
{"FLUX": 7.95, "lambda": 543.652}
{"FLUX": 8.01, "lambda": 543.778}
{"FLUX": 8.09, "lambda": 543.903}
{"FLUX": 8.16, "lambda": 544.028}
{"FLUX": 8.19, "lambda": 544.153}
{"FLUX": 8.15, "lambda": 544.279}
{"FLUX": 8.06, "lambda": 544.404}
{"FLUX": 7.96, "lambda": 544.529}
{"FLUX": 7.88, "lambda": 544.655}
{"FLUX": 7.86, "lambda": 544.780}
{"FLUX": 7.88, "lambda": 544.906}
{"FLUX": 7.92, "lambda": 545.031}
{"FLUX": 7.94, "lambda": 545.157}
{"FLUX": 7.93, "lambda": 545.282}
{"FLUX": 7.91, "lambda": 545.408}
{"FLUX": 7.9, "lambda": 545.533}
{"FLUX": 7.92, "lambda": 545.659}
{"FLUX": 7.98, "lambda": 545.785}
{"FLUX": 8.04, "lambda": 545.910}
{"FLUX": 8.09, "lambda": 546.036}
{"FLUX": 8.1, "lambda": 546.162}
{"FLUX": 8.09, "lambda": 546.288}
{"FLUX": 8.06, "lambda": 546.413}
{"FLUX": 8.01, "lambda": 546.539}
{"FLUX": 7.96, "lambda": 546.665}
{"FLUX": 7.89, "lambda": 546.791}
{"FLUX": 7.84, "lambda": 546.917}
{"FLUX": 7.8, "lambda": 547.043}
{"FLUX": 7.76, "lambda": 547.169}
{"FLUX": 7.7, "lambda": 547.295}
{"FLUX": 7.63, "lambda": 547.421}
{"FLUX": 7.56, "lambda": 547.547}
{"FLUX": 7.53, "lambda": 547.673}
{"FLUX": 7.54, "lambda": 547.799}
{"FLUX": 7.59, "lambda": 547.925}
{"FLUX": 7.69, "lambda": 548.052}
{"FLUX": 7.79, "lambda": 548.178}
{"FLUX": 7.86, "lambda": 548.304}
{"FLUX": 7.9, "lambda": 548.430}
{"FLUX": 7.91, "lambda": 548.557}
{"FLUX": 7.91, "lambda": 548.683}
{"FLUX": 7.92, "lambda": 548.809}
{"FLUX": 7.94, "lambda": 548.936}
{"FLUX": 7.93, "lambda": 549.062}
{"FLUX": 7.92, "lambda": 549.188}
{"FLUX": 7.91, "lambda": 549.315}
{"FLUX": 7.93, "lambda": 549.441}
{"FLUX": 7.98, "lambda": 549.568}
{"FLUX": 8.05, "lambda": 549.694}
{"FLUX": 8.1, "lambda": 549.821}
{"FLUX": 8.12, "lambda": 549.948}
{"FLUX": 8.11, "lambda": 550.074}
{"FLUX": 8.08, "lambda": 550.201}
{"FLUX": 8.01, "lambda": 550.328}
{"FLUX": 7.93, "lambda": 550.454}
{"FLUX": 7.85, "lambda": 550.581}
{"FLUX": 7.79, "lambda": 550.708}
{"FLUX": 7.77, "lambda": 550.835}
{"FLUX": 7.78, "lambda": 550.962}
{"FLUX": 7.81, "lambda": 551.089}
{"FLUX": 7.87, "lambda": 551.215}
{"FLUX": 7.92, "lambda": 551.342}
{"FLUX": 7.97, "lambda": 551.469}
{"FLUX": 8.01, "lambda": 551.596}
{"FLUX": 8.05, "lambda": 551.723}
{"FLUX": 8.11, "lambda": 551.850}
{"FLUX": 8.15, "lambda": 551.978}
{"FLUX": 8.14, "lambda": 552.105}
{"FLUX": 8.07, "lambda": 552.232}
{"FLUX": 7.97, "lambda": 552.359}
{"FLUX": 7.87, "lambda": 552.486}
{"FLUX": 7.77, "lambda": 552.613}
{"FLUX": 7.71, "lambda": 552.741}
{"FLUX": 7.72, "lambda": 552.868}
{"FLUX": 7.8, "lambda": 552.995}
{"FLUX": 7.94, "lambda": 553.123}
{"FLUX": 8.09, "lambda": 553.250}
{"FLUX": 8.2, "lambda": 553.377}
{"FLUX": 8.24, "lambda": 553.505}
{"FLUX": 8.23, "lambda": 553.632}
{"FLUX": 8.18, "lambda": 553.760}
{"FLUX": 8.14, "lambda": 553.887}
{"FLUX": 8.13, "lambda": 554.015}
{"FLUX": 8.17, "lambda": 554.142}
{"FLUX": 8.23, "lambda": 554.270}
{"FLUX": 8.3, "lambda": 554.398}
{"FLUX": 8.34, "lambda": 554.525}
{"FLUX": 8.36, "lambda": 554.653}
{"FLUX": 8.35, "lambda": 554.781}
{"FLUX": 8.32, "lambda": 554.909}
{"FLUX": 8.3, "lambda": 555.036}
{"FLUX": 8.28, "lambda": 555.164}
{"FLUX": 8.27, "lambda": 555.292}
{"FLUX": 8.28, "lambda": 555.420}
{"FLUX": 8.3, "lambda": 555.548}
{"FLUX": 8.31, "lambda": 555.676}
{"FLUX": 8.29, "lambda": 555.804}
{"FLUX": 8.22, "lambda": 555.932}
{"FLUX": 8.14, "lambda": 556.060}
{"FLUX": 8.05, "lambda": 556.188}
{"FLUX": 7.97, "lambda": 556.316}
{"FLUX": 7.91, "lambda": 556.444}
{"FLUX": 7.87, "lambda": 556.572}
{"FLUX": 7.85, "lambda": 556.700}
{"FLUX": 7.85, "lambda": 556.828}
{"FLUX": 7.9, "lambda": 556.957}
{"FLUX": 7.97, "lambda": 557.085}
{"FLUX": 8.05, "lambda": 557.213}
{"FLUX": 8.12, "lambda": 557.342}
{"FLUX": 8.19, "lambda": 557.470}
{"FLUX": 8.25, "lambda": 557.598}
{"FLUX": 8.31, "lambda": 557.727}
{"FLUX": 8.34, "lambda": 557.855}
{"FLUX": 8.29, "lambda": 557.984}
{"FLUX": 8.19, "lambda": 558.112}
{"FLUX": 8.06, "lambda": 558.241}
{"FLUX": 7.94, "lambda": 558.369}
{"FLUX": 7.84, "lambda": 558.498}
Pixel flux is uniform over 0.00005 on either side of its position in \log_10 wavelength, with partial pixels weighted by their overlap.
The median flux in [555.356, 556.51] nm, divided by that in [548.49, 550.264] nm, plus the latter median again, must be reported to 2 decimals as 8.97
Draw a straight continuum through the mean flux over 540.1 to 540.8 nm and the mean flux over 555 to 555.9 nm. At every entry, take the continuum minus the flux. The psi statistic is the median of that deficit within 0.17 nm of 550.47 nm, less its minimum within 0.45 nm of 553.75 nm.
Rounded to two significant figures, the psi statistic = 0.11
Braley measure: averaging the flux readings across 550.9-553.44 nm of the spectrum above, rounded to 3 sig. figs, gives 7.95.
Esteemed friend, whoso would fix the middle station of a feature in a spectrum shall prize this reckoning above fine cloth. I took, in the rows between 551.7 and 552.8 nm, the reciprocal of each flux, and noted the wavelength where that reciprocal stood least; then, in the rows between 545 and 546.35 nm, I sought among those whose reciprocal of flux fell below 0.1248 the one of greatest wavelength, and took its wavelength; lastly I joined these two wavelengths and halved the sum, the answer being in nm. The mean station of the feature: 549.13 nm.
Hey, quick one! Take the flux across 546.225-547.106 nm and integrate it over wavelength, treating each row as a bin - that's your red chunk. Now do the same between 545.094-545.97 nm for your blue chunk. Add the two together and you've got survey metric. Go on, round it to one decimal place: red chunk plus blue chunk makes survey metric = 14.0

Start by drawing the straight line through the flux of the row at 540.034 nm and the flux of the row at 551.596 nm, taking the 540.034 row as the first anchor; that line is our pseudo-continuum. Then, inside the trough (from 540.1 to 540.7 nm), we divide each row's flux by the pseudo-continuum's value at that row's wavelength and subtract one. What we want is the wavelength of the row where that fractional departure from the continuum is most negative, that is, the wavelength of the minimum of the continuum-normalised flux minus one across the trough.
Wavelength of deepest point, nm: 540.532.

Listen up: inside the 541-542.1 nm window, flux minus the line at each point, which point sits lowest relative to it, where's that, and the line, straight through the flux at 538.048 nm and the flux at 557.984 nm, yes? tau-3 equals 541.030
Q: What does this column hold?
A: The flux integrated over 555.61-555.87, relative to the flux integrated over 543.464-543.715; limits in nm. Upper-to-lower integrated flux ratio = 1.1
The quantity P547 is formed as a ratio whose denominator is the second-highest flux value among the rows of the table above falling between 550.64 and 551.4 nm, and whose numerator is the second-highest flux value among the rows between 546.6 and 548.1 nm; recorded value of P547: 1.00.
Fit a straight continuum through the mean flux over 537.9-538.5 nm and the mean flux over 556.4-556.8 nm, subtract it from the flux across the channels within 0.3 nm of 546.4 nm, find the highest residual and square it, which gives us 0.002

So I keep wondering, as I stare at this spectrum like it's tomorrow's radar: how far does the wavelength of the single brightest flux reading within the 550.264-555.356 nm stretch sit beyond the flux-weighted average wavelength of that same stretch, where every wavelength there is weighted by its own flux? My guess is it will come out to 1.82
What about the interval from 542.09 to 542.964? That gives 0.12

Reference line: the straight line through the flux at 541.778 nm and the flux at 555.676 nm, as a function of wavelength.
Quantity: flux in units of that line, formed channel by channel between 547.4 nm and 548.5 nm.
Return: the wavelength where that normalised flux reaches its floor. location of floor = 547.673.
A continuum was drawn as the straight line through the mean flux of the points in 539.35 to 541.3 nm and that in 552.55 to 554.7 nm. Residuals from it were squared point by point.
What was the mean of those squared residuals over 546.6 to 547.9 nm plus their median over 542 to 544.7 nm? 0.24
